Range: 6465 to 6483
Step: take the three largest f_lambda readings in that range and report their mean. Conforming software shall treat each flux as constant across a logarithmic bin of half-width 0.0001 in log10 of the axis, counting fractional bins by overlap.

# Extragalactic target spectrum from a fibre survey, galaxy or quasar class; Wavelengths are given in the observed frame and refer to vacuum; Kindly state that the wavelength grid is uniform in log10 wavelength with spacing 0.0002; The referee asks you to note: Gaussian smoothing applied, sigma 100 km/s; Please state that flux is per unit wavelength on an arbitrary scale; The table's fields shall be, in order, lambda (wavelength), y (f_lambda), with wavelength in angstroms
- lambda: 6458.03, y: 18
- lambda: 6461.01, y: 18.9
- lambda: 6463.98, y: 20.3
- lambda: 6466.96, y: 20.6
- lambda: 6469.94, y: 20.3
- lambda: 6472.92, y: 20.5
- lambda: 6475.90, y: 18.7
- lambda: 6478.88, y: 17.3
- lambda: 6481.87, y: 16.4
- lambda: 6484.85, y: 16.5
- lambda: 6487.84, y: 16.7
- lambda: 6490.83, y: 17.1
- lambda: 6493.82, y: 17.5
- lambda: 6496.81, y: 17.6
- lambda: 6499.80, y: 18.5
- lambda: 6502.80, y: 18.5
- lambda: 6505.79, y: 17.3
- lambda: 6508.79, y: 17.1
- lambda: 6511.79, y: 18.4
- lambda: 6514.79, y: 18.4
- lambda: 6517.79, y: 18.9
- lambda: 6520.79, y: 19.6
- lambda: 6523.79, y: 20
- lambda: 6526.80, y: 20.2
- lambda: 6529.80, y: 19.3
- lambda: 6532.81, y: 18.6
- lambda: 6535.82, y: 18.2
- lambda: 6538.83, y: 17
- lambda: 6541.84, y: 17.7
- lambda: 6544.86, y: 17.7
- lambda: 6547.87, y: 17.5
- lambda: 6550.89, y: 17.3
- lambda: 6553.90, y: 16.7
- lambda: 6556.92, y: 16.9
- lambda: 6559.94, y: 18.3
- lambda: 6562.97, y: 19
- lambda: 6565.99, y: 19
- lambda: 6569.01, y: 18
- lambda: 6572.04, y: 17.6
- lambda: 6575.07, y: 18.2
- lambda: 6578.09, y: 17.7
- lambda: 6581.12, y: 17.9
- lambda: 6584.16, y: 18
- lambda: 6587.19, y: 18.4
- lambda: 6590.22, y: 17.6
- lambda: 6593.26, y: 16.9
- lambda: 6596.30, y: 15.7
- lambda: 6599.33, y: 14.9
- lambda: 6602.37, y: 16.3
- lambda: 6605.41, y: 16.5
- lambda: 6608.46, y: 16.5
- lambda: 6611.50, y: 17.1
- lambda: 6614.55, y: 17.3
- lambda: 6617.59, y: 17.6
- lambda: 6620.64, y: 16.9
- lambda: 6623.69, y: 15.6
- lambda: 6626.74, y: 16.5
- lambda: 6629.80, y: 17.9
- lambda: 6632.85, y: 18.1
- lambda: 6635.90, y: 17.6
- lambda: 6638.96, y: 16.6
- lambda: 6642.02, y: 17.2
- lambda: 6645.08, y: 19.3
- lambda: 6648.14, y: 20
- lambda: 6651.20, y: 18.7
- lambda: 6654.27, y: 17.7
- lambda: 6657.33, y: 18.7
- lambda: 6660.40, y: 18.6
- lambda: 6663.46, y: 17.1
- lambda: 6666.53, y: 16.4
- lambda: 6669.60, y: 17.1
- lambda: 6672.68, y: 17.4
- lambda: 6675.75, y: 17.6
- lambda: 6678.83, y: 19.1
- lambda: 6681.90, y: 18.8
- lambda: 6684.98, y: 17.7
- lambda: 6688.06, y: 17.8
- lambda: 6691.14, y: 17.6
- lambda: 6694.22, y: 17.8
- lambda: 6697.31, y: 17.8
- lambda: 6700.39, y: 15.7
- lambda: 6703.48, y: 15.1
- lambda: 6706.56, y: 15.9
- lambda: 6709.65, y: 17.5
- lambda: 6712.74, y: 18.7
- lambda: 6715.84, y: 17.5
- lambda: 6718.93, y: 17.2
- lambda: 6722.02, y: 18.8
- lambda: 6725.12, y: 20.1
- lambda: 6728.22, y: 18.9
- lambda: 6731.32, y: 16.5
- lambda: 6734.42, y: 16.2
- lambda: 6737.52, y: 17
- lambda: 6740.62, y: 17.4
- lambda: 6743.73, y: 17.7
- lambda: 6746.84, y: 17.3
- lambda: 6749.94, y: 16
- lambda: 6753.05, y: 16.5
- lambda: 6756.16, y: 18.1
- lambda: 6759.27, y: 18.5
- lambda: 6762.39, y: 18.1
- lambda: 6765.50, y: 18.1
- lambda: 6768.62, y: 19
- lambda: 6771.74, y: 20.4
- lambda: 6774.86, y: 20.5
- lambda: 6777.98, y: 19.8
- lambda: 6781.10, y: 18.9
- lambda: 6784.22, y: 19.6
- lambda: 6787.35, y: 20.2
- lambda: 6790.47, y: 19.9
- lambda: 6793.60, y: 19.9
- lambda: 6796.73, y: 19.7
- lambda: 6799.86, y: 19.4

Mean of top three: 20.5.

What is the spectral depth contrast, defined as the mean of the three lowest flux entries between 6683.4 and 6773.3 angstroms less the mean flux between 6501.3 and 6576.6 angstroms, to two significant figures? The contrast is -2.6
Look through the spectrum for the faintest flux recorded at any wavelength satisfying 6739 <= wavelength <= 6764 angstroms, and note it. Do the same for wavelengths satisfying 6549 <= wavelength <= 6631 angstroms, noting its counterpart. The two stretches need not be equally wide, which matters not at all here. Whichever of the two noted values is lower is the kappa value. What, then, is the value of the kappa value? 14.9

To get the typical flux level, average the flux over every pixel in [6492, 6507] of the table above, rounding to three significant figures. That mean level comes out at 17.9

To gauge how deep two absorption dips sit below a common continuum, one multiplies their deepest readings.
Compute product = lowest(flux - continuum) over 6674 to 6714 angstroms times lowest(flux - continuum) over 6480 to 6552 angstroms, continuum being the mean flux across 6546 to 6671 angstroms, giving 2.6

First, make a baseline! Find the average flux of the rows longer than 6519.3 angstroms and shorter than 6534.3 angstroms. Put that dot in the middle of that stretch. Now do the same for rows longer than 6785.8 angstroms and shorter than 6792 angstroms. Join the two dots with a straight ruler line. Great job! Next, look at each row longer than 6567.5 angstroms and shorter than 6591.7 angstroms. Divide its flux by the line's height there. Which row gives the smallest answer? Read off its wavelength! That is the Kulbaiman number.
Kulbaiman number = 6590.22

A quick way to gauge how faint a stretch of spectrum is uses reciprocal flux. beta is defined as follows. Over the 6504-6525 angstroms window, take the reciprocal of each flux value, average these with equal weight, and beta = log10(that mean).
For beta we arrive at -1.27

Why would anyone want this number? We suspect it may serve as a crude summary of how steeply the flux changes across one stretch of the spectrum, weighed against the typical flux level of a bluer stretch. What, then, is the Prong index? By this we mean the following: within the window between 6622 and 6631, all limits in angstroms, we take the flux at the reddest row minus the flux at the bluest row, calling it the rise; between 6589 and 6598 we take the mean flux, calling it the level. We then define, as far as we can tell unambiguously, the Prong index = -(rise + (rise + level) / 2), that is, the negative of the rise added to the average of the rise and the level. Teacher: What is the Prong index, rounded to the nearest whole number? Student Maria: -12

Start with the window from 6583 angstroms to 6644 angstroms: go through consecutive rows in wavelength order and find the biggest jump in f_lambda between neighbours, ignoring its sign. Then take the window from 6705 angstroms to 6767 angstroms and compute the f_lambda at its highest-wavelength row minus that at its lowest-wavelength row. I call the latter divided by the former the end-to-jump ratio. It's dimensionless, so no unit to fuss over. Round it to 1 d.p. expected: 1.6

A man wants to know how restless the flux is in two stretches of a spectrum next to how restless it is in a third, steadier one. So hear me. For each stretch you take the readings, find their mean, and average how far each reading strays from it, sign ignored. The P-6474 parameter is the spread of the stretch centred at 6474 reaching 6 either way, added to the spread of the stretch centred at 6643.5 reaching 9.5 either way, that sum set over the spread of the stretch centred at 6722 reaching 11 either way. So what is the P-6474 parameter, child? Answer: 2.3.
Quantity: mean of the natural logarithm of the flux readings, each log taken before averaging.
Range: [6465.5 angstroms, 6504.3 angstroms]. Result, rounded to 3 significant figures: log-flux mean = 2.90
